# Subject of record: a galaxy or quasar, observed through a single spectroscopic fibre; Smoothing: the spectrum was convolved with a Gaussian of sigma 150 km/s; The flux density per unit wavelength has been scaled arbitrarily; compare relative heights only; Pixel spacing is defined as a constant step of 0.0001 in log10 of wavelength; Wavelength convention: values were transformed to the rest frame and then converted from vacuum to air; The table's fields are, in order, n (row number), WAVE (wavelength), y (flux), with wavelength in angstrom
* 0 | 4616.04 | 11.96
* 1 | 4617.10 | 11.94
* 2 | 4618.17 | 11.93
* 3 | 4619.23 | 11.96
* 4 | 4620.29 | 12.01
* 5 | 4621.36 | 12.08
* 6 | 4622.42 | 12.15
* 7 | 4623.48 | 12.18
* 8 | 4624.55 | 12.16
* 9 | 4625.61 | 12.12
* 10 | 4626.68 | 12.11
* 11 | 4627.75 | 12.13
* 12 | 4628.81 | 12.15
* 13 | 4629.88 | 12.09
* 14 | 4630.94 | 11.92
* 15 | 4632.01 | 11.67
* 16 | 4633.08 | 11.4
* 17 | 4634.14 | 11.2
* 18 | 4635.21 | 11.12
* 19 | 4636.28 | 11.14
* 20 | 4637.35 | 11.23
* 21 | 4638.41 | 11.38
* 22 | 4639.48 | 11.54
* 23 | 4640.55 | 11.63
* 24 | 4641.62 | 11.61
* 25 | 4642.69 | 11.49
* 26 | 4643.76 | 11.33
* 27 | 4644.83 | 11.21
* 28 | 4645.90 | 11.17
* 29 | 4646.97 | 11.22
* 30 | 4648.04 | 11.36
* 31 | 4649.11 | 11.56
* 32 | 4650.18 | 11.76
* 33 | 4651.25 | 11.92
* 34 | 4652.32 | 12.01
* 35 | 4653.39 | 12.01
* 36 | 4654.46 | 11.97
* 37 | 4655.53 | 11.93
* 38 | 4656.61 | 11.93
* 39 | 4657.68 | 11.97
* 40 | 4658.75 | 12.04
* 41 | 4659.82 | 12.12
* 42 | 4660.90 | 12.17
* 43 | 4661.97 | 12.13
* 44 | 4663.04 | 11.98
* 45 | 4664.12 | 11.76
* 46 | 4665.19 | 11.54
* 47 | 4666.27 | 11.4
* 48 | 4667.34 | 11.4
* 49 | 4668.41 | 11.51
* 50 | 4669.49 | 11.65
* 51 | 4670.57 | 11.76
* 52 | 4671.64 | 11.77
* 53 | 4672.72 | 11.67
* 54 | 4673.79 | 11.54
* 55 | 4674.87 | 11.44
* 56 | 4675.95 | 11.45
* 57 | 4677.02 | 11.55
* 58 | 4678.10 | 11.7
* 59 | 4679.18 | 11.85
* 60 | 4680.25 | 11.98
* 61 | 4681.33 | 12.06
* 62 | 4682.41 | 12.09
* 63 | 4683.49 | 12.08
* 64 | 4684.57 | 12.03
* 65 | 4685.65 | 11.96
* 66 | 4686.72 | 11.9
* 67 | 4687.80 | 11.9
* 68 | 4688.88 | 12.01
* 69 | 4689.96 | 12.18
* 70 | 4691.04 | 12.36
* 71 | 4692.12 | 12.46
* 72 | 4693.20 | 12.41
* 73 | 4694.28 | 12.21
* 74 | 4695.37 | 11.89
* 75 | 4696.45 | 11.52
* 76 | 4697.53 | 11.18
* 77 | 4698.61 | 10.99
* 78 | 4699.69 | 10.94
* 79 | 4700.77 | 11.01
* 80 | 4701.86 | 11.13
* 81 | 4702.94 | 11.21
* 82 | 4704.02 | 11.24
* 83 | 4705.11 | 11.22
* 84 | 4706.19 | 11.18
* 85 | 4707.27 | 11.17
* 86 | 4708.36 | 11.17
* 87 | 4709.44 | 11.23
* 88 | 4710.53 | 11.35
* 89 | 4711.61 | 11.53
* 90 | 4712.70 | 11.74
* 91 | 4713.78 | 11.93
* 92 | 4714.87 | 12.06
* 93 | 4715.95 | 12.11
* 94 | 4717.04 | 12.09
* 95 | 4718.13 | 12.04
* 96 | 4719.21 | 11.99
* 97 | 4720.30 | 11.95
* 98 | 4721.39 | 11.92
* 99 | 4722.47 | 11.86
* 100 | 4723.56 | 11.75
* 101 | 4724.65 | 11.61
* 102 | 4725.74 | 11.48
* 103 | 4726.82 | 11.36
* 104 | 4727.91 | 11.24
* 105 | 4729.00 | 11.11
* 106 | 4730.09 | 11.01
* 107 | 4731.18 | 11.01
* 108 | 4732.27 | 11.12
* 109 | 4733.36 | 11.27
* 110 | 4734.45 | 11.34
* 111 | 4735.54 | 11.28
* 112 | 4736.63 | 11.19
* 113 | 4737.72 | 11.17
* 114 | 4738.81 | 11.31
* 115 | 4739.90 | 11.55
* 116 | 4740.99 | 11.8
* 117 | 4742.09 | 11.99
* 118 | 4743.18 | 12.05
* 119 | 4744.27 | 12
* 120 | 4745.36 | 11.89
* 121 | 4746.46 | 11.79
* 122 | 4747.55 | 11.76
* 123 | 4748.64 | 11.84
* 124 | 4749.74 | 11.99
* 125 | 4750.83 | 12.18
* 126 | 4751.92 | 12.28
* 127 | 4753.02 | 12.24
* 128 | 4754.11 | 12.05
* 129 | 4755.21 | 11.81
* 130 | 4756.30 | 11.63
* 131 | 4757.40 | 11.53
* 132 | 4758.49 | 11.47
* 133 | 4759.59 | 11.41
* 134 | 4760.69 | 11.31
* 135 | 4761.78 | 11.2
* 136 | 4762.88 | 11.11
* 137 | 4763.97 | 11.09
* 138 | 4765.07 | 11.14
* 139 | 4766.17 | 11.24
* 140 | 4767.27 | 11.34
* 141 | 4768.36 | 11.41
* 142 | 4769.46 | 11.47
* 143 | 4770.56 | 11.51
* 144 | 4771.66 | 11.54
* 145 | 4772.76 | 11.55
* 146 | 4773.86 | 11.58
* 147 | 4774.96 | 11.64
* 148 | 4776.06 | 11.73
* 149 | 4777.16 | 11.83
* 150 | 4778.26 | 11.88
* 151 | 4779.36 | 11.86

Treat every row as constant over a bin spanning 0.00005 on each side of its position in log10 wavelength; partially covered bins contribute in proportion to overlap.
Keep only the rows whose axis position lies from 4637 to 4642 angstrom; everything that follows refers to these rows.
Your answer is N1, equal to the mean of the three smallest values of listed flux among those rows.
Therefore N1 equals 11.4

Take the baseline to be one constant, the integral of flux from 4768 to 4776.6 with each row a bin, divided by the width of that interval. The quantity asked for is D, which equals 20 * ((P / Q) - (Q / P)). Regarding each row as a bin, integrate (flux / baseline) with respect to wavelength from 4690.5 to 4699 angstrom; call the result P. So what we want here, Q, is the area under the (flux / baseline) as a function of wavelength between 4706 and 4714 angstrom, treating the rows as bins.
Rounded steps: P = 8.75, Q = 7.90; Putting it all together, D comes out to 4.1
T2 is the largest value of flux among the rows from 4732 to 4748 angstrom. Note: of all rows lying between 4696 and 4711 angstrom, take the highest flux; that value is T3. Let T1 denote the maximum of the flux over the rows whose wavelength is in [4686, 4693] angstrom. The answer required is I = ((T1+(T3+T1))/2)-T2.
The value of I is 6.17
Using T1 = 12.46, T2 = 12.05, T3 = 11.52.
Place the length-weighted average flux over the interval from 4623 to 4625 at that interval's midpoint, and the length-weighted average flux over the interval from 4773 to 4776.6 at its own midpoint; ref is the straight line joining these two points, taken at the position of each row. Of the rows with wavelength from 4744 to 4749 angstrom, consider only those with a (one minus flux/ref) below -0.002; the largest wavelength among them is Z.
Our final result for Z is 4748.64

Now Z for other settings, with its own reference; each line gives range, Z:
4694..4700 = 4694.28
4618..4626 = 4623.48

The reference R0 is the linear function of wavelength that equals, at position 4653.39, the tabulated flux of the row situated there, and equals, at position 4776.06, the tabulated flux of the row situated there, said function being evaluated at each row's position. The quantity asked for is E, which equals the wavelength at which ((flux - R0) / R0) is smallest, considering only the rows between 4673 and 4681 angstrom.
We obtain 4674.87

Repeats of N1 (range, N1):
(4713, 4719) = 12.0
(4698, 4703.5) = 11.0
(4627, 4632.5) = 11.9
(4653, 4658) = 11.9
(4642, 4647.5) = 11.2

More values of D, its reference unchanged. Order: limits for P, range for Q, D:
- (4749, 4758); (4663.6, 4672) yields 4.0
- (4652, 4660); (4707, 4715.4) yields -0.3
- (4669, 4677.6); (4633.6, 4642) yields 1.8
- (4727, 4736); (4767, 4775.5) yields 1.1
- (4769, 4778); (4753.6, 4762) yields 2.9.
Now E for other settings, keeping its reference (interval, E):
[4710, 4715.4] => 4710.53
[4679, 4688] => 4679.18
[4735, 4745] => 4737.72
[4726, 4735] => 4730.09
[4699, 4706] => 4699.69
